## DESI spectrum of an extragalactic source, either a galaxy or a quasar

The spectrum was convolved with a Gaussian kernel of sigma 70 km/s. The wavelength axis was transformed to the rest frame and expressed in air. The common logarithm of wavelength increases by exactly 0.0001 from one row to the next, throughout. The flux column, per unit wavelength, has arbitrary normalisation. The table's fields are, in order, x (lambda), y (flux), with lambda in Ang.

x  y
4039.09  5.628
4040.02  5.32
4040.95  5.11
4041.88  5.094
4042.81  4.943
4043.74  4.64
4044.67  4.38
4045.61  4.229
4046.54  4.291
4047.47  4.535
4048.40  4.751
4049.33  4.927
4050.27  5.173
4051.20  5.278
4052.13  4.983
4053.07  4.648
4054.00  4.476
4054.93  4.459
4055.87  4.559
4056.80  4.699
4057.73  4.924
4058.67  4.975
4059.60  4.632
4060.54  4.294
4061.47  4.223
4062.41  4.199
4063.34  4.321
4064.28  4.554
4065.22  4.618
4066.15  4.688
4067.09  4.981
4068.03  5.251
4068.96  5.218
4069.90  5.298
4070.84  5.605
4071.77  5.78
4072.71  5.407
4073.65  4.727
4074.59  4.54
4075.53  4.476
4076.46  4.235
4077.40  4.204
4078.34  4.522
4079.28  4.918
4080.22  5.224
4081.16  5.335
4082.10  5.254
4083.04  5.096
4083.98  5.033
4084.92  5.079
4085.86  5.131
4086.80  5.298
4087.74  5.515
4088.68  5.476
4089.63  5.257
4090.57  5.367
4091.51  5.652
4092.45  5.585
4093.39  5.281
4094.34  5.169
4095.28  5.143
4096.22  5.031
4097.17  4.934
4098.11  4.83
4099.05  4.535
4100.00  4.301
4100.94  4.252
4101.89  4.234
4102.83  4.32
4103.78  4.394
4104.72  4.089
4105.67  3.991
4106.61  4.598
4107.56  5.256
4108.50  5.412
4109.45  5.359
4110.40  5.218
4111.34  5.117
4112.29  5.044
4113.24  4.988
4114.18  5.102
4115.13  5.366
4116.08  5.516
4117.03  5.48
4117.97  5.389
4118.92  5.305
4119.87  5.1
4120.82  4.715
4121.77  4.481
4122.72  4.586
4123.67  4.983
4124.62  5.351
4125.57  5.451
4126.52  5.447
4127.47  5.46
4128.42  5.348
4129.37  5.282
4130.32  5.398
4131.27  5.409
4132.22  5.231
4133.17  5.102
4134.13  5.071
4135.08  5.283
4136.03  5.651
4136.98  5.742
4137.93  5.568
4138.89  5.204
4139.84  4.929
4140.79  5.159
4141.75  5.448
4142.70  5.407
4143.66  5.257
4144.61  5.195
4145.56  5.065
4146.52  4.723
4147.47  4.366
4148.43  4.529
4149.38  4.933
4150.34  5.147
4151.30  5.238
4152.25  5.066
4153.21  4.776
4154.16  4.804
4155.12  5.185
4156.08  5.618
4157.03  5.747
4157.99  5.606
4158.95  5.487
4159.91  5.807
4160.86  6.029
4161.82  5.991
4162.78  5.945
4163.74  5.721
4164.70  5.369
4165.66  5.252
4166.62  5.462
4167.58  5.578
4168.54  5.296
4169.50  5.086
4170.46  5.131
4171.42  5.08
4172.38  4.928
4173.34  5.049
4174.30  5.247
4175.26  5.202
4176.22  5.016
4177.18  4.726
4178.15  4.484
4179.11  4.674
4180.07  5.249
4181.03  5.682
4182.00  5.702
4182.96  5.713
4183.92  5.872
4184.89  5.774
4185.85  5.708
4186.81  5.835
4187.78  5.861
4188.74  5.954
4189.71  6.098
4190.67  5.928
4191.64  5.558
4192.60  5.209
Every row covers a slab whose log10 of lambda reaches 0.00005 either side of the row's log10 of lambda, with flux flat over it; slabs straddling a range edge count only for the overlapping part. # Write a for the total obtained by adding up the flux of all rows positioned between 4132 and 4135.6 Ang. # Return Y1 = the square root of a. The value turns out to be 4.55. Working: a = 20.7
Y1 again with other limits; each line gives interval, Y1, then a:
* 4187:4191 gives 4.88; 23.8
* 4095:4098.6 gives 4.47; 19.9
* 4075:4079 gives 4.18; 17.4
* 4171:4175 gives 4.51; 20.3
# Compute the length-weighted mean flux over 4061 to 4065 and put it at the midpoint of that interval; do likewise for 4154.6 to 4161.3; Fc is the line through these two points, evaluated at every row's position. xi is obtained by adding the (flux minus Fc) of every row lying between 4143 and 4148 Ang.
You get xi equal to -3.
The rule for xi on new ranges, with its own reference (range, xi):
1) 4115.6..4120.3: 1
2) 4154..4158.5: -1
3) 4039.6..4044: 5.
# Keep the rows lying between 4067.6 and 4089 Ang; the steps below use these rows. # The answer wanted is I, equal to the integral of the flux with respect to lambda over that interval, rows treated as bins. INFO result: 108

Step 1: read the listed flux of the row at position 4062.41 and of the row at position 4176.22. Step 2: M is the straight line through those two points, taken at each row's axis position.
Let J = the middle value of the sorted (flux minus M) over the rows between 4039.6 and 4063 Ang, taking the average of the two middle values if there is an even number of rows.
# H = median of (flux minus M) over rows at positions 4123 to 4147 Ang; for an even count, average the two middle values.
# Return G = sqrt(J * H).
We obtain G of 0.57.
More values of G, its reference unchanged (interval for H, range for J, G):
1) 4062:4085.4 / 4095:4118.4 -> 0.58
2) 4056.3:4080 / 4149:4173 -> 0.43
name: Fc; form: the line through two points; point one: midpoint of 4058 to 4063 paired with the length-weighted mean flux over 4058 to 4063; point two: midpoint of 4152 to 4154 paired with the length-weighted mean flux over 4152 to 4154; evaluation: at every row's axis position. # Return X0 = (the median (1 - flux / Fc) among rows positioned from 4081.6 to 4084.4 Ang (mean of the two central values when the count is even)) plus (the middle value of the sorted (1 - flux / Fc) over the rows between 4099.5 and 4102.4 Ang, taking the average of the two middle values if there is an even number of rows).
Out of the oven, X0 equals -0.03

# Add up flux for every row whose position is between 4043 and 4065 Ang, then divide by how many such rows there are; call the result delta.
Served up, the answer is 4.6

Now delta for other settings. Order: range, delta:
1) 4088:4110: 4.9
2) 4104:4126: 5.0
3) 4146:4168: 5.3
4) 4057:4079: 4.8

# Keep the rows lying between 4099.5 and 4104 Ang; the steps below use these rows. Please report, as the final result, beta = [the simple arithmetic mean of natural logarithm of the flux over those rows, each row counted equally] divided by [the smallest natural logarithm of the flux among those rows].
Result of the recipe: 1.01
